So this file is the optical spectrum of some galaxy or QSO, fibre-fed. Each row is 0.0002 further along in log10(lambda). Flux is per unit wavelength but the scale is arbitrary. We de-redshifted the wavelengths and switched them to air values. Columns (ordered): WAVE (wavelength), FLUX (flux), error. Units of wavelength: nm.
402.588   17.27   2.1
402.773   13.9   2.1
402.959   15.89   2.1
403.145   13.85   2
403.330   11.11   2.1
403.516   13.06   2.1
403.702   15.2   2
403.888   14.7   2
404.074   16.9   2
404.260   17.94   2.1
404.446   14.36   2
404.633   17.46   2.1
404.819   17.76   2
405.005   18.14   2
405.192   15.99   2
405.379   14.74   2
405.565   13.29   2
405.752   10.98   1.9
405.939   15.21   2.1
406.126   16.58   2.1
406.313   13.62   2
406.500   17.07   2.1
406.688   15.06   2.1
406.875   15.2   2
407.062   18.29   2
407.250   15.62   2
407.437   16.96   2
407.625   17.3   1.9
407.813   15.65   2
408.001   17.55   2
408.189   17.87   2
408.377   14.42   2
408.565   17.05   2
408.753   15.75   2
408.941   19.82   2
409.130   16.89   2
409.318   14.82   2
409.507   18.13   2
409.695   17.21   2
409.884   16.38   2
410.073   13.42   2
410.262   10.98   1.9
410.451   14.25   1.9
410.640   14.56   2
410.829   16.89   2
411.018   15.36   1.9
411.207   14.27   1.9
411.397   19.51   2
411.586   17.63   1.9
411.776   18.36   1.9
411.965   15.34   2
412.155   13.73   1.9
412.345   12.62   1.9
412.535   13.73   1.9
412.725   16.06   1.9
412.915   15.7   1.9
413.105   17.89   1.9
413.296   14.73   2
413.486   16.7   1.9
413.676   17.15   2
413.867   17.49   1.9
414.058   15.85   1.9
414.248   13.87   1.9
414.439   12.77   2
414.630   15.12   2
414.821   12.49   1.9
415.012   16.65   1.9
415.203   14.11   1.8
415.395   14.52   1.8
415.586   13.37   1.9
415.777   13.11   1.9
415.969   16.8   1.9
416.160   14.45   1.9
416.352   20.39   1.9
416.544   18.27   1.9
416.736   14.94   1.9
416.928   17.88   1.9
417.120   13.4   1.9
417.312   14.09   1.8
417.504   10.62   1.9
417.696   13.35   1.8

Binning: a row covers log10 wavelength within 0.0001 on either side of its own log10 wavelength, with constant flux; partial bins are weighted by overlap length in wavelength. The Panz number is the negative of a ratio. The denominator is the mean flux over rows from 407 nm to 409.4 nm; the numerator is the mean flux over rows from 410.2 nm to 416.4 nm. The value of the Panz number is -0.92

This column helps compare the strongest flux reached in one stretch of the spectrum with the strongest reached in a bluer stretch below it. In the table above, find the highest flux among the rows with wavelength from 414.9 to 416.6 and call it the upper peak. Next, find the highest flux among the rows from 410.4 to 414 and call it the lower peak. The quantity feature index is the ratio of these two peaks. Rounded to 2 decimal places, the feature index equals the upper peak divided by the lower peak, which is 1.05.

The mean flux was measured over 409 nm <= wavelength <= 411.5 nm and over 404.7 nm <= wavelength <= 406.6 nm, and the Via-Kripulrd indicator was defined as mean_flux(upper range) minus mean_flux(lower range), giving 0.3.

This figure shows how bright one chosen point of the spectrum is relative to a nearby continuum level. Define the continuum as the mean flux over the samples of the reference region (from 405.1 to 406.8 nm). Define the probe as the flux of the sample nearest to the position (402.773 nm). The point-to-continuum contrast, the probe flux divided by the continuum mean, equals 0.94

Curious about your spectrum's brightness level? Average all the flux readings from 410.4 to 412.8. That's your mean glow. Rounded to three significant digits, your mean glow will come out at 15.6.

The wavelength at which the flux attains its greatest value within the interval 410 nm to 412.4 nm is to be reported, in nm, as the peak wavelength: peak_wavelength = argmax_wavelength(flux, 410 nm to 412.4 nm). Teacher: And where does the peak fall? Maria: 411.397 nm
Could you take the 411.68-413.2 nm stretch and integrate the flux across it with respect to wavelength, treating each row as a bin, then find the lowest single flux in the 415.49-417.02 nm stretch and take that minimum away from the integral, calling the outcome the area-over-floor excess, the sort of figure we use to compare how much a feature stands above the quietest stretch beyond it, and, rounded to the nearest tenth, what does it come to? 10.3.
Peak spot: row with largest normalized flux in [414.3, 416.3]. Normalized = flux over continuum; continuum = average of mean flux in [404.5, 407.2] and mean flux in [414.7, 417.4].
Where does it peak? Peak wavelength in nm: 415.969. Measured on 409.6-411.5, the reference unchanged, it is 411.397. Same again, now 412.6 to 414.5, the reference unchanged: 413.105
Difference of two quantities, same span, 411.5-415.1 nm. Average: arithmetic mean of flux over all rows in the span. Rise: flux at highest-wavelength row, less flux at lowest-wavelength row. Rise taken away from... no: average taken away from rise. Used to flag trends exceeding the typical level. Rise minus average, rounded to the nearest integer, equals -16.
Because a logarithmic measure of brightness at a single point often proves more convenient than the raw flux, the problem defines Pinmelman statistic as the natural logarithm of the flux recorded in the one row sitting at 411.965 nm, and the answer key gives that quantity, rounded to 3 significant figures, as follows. 2.73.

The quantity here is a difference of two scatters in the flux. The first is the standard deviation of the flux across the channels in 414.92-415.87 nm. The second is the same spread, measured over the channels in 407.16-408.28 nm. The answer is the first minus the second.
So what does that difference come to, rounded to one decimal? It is 0.4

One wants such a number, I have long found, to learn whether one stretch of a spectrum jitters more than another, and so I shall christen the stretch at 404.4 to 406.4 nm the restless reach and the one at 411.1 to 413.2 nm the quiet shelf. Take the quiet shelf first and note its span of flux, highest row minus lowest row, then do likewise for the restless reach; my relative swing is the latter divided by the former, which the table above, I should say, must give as 1.0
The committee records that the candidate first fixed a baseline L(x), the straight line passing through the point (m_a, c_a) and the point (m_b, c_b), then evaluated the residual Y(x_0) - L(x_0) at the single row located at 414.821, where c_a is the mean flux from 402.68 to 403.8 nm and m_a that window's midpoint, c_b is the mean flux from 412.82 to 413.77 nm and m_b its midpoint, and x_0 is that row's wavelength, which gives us -4.3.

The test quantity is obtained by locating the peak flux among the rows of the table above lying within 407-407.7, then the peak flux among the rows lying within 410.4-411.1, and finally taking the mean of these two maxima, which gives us 17.6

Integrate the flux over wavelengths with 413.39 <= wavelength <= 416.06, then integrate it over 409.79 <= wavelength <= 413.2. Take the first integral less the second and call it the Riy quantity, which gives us -12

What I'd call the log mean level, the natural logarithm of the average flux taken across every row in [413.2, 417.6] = 2.72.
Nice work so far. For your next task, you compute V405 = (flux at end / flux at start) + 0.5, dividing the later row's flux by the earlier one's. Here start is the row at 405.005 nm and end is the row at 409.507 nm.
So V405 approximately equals 1.50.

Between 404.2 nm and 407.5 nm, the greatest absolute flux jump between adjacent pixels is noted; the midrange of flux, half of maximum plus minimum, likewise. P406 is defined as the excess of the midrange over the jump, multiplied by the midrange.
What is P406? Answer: 152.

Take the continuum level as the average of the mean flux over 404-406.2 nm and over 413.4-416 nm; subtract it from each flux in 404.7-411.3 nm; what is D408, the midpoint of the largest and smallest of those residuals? 0.0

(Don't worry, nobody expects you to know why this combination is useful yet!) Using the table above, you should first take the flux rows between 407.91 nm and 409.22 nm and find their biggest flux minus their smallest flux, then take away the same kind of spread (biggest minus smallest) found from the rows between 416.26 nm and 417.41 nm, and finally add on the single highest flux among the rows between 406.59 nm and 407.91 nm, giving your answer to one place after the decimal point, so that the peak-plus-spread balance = 16.7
